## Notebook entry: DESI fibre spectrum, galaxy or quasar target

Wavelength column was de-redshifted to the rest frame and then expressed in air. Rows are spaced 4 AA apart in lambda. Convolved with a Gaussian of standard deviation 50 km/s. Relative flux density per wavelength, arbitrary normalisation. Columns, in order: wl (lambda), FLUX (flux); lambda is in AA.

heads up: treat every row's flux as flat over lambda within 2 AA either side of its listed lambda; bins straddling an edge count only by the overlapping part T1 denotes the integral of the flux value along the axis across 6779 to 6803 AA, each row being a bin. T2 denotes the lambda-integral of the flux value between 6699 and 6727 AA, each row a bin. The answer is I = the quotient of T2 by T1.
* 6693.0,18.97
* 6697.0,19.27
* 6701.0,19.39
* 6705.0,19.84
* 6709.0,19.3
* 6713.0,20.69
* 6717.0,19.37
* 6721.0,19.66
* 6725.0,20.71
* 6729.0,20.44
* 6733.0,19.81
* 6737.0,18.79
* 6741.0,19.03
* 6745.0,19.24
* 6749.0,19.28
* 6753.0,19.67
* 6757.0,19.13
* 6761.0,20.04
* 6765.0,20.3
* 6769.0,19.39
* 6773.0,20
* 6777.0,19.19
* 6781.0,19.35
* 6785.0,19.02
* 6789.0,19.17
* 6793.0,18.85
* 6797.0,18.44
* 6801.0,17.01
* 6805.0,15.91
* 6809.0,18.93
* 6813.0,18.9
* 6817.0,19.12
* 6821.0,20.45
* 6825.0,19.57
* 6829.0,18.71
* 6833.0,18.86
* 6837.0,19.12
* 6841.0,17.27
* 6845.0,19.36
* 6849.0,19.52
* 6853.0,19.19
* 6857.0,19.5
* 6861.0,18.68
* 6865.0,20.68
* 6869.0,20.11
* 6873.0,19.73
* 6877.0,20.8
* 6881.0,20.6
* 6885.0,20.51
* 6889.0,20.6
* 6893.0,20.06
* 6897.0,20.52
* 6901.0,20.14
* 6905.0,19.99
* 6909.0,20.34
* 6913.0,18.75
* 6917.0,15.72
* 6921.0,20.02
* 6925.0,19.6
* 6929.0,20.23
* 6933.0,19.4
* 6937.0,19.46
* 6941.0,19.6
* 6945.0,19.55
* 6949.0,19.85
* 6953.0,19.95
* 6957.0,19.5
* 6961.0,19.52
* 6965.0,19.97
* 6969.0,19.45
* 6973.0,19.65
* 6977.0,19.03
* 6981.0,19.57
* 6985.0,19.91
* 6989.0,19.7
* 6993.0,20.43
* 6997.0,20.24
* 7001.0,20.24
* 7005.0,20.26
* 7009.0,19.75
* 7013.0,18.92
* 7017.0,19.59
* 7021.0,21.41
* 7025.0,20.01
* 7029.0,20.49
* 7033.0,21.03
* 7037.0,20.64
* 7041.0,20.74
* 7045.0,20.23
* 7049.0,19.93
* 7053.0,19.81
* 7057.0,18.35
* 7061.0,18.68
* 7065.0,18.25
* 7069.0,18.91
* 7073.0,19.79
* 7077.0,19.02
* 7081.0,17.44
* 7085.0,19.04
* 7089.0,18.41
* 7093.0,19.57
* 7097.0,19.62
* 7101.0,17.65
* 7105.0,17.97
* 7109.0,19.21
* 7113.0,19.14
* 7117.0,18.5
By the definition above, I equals 1.24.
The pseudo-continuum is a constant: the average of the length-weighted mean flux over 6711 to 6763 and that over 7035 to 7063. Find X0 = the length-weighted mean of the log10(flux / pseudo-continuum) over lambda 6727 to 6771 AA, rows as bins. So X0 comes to -0.004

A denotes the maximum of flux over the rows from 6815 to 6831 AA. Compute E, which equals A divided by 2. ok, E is 10.2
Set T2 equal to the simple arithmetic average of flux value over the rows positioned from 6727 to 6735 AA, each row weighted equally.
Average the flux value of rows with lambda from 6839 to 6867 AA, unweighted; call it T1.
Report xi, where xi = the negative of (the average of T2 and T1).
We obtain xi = -19.6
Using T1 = 19.2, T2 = 20.1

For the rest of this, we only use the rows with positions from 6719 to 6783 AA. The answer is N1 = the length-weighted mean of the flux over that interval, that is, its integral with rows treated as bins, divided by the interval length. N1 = 19.6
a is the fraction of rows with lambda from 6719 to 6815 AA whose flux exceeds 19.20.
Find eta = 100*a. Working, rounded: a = 0.50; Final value 50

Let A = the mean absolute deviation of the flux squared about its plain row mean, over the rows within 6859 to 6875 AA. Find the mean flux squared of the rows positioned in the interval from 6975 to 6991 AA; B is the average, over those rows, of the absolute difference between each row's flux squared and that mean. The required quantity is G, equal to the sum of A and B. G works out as 34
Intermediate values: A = 23.5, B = 10.1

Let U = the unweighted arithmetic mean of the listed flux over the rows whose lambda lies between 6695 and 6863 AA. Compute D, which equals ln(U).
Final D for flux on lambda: 2.96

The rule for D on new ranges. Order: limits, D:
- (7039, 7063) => 2.98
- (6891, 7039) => 2.99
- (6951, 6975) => 2.98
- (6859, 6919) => 2.99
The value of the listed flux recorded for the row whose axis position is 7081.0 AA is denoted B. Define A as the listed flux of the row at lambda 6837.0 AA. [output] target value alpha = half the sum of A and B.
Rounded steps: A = 19.12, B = 17.44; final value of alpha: 18.3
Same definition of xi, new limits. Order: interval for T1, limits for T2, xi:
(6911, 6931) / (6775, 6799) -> -18.9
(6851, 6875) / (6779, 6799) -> -19.3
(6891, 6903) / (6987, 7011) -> -20.2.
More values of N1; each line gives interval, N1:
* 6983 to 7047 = 20.2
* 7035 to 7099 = 19.3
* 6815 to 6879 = 19.4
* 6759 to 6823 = 19.0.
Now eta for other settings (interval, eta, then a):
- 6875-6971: 92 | 0.92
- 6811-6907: 67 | 0.67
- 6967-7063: 83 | 0.83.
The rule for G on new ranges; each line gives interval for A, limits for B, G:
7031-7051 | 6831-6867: 36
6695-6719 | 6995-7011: 24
